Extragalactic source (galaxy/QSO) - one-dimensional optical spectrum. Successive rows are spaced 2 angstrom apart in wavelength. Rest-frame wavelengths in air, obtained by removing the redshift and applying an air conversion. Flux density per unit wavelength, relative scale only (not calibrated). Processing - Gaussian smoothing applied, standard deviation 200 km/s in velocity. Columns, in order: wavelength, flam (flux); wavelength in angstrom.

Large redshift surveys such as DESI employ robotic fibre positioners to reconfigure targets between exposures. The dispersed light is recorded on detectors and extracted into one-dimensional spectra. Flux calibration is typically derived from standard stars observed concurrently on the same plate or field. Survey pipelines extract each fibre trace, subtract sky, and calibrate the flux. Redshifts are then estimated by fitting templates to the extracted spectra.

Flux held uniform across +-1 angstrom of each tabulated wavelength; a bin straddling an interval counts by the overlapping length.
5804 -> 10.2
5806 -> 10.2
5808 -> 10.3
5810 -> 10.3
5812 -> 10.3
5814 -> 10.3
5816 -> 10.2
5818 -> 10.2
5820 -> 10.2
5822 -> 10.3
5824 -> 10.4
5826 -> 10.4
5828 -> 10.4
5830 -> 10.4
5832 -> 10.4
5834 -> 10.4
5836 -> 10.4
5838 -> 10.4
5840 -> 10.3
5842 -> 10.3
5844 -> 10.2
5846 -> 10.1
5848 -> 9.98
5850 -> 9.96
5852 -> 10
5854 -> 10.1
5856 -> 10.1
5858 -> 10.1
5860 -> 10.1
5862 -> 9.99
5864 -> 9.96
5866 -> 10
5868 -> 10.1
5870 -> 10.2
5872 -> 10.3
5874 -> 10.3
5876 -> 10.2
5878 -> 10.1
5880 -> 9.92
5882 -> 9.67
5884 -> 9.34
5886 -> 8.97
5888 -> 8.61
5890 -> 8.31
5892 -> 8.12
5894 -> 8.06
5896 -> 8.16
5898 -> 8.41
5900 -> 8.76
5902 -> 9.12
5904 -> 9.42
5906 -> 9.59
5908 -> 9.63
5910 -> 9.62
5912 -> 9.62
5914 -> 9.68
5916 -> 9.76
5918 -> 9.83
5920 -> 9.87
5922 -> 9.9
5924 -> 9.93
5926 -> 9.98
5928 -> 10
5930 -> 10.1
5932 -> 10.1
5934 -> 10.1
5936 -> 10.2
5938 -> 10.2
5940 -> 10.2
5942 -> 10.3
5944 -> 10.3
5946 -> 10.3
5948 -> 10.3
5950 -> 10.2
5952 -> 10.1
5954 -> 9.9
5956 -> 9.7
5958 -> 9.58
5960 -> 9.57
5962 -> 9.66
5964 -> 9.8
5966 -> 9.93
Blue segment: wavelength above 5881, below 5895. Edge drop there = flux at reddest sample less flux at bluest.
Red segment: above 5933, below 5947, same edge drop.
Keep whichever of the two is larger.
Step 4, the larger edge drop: 0.20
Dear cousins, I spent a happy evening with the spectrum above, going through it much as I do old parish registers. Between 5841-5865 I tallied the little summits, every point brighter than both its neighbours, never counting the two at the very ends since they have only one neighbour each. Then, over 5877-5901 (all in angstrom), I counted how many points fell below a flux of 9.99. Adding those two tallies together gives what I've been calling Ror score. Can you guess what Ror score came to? 11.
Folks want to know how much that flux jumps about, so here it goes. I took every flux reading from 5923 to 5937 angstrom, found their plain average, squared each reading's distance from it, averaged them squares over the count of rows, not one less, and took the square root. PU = 0.09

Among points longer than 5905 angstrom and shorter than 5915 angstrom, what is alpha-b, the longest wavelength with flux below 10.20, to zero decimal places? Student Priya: 5914 angstrom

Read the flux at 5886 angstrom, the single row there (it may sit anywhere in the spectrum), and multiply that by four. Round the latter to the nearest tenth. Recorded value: 35.9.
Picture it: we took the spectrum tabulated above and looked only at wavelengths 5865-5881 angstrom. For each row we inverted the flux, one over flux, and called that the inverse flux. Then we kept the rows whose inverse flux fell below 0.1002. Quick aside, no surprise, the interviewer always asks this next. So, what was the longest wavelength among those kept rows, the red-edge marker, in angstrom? 5878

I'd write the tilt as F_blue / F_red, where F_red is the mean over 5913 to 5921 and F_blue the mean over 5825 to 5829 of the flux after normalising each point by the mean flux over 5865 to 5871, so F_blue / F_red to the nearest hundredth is 1.06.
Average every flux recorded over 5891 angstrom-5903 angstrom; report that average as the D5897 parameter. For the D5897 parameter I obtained 8.4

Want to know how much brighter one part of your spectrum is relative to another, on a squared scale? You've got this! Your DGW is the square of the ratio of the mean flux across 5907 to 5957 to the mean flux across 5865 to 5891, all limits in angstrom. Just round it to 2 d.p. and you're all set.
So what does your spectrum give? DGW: 1.06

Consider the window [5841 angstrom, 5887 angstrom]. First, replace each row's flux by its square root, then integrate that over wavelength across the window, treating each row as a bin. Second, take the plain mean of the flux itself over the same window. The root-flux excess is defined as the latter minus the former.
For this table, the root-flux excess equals -135.4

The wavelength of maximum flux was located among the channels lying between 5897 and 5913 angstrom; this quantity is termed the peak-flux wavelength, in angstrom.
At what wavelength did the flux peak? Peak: 5908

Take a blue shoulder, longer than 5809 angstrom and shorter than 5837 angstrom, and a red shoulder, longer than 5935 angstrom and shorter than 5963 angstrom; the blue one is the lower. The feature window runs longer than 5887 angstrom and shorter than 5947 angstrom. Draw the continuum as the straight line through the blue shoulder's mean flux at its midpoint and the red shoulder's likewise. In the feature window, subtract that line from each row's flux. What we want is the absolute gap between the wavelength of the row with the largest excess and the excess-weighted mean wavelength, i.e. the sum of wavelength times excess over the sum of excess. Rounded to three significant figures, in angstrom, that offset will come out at 50.1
